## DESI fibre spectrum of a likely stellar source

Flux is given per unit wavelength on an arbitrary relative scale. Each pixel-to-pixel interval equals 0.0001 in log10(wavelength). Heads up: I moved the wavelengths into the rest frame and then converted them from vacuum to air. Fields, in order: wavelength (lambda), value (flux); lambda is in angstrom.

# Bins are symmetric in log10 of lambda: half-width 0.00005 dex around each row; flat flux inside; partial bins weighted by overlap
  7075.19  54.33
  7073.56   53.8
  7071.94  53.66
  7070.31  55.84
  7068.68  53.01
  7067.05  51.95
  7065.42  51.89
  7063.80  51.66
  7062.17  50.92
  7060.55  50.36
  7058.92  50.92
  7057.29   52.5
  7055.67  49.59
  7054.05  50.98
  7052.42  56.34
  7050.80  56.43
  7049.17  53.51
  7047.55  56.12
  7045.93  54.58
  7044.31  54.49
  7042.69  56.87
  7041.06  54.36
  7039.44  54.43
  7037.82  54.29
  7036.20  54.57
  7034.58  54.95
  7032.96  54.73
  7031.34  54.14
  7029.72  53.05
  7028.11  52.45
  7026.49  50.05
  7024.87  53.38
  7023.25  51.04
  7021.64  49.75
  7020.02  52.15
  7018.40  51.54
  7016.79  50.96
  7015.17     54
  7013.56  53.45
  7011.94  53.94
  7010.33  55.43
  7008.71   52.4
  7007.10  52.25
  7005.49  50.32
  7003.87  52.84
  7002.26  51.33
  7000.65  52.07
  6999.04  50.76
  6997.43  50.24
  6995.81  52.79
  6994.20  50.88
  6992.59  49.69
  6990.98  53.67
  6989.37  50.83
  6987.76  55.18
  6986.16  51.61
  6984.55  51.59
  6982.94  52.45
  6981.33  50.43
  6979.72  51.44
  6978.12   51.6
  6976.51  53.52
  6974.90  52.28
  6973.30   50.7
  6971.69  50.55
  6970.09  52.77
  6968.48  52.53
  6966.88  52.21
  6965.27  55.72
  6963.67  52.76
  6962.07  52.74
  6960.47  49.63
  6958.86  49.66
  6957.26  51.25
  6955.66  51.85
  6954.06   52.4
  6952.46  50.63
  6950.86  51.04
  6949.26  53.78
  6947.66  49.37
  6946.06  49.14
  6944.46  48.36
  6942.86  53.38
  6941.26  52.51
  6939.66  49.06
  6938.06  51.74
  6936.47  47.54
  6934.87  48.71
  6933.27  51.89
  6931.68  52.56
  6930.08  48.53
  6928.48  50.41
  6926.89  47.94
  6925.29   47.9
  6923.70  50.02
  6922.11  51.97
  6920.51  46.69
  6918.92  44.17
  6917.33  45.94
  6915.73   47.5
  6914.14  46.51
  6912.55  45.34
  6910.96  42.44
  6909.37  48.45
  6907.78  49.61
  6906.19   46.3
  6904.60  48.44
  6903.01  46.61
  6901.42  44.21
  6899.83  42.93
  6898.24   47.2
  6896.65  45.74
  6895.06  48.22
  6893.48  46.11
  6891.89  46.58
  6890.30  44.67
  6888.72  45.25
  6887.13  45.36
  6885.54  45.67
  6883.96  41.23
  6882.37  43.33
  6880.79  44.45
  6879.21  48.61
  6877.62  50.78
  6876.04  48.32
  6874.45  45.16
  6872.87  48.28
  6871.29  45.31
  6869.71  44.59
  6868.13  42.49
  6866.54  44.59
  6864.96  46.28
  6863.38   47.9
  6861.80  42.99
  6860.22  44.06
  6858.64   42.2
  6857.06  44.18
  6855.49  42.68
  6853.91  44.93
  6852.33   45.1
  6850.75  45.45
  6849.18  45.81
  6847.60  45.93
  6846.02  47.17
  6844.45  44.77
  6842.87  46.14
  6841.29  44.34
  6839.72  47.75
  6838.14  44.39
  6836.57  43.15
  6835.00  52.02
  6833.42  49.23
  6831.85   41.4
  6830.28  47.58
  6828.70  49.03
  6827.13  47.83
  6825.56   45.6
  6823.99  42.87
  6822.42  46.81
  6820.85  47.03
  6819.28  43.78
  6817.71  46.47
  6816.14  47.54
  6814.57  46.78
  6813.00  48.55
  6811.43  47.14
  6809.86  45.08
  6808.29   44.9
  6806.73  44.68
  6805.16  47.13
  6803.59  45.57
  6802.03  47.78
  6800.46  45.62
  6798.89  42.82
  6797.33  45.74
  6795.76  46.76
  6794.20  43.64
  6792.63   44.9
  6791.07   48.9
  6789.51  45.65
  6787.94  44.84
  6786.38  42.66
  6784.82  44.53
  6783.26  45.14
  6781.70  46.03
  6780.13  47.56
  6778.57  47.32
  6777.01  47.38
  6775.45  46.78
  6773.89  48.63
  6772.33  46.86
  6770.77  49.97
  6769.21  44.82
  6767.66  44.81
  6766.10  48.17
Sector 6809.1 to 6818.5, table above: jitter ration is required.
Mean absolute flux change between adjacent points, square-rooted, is 1.2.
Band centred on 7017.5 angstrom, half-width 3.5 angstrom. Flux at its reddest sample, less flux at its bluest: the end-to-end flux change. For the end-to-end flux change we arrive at -2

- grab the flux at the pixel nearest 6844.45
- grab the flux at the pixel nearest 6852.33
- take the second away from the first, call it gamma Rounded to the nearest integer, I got 0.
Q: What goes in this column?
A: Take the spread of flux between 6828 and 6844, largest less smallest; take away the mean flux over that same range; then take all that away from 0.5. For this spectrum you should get 36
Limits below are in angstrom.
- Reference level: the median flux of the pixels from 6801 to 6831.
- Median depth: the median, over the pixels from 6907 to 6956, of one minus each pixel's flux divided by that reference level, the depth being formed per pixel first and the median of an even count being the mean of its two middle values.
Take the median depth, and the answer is -0.050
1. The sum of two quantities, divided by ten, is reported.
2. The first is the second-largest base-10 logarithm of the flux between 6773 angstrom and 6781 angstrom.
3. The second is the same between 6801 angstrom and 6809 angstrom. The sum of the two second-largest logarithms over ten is 0.335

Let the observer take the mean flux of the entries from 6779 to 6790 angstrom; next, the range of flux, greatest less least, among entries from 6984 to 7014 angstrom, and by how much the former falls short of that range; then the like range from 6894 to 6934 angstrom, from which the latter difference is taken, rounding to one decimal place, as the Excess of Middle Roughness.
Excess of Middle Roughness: 49.6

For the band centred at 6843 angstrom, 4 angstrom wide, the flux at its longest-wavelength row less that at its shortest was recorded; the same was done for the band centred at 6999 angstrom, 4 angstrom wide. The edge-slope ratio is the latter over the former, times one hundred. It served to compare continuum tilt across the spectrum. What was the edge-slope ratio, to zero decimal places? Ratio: 426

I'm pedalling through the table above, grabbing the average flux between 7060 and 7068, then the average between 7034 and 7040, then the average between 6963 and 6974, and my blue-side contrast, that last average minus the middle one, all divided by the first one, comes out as -0.041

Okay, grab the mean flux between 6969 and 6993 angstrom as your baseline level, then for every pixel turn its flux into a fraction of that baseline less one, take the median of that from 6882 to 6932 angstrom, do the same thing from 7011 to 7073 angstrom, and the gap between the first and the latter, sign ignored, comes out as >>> 0.13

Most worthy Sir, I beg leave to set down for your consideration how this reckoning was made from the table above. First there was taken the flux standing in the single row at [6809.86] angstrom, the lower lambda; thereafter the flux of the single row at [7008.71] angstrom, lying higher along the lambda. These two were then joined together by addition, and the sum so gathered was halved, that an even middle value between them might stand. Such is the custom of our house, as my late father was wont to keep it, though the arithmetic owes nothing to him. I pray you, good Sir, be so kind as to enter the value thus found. 48.74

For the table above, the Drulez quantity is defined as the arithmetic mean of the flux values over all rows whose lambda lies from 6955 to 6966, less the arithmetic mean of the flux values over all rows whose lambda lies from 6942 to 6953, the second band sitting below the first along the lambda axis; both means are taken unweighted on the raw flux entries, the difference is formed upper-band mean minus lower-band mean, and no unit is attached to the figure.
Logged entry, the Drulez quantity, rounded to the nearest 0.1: 1.1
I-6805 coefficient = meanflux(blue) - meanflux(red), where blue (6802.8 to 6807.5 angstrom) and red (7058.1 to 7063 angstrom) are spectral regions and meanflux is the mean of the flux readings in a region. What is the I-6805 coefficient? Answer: -4.9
